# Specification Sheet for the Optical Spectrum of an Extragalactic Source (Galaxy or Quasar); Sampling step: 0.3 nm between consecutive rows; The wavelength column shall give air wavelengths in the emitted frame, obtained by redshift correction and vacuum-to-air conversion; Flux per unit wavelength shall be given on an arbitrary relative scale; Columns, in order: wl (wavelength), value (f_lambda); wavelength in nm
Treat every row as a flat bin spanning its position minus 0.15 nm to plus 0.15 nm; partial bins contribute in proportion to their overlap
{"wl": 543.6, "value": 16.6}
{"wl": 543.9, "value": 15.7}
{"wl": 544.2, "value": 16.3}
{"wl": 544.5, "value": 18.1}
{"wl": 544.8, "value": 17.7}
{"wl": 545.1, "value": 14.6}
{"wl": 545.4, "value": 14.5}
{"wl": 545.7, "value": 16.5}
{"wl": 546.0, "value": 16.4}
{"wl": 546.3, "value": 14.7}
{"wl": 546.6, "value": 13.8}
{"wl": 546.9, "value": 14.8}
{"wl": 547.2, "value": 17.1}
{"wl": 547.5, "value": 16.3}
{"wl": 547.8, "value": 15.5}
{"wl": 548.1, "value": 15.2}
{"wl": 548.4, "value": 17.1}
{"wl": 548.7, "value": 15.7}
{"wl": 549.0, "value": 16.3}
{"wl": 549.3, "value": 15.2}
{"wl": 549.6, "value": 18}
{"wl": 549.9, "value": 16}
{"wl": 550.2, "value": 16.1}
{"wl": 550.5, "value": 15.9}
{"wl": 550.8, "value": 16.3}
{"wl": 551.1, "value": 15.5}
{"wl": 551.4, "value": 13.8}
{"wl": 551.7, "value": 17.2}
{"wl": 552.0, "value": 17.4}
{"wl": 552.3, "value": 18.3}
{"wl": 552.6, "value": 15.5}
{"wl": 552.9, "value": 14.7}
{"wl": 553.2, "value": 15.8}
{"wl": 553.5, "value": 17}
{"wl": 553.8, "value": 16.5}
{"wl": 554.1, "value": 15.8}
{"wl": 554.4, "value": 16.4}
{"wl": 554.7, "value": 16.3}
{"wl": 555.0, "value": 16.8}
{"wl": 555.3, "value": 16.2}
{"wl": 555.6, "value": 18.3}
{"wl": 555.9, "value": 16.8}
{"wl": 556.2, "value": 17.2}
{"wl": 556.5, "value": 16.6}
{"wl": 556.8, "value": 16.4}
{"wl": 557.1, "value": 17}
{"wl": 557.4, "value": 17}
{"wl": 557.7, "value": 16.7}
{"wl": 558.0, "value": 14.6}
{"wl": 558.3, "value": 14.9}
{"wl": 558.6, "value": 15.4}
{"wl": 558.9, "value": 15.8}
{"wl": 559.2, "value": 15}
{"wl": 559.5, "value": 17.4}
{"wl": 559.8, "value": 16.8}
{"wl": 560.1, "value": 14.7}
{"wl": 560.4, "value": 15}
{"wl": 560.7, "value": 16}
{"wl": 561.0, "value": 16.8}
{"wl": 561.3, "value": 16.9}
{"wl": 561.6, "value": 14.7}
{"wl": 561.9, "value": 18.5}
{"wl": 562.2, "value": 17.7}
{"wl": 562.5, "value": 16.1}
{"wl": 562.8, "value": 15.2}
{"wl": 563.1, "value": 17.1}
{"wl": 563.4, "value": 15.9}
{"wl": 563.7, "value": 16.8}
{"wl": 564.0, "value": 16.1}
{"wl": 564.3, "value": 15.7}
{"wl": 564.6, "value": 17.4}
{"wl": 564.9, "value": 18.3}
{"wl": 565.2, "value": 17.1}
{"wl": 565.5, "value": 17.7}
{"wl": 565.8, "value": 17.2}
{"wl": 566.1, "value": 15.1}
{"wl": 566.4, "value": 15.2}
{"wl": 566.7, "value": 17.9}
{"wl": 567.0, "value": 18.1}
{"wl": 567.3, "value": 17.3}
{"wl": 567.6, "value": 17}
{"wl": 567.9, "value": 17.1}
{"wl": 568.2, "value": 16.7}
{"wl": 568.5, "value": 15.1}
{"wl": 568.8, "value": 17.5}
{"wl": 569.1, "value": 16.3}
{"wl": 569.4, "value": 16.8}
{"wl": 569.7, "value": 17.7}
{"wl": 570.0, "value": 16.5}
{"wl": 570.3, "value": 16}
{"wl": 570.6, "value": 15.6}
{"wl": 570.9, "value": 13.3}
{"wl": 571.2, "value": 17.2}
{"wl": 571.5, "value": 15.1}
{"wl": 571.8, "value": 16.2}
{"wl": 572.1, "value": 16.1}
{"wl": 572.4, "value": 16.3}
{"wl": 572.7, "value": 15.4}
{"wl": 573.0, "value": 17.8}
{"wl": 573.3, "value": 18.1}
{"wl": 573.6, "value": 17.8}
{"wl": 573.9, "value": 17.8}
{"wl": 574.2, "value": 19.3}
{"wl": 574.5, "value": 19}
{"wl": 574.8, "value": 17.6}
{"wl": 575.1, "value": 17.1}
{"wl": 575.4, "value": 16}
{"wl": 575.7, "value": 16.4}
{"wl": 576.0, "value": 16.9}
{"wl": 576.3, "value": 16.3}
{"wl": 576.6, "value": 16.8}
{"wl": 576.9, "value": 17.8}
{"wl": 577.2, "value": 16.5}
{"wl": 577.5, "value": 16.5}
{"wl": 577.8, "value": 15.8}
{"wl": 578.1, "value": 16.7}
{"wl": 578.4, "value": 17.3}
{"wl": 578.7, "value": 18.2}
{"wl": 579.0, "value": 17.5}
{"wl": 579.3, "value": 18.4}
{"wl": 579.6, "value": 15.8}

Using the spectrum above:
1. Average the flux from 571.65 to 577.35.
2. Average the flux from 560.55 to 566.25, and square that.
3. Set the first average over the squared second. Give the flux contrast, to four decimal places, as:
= 0.0618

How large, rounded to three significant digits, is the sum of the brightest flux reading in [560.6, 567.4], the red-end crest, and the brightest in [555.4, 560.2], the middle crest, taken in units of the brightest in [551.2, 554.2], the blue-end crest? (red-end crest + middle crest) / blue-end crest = 2.01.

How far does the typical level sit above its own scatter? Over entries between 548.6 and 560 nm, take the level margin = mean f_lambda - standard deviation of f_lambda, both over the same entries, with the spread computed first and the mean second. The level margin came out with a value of 15.3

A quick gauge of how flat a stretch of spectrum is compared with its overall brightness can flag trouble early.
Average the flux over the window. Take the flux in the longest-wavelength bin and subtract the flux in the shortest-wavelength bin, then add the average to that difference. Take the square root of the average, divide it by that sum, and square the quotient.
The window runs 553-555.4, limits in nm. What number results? 0.058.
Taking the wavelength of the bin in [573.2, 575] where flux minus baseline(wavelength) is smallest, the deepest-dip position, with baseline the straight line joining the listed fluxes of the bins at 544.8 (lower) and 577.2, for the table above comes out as 574.8 nm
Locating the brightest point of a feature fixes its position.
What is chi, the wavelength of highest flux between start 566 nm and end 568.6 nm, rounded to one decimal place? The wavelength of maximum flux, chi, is 567.0 nm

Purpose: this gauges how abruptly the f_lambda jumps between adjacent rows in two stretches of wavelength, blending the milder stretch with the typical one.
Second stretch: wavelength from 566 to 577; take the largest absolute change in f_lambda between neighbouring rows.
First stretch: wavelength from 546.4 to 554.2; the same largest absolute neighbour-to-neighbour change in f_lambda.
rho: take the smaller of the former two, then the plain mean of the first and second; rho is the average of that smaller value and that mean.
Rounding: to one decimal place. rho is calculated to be 3.5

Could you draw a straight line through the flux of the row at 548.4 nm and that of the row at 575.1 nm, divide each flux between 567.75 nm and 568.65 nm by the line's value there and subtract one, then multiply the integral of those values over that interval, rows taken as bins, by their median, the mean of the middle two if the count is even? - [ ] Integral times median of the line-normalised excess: 0.001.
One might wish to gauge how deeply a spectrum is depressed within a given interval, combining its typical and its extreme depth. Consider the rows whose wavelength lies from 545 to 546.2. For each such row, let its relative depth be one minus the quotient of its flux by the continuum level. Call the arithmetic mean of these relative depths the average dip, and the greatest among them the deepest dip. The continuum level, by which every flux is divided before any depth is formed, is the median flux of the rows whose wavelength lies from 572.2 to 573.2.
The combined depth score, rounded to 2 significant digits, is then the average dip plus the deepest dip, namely 0.16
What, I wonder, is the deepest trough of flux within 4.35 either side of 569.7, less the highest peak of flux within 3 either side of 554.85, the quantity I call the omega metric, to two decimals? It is -5.00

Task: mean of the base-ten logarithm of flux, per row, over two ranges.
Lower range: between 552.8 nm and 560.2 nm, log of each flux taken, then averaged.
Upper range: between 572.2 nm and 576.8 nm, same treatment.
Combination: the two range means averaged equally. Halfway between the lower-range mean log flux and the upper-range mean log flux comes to 1.223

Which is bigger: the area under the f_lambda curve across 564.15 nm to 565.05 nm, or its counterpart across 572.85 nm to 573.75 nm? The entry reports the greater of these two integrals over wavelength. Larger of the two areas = 16.1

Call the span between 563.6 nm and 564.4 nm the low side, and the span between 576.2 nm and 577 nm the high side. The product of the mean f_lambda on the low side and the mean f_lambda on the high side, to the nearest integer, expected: 275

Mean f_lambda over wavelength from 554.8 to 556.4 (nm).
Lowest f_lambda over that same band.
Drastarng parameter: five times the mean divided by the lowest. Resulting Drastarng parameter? 5.3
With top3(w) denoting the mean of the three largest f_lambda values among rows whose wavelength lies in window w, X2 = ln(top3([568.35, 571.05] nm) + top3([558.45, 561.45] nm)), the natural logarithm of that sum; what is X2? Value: 3.54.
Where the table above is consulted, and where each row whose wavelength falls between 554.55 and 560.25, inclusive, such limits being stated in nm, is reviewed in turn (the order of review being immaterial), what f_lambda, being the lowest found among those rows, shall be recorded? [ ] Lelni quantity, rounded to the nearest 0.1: 14.6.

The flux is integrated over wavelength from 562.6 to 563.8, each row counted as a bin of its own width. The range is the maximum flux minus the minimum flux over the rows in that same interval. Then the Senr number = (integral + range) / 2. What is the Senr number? 10.7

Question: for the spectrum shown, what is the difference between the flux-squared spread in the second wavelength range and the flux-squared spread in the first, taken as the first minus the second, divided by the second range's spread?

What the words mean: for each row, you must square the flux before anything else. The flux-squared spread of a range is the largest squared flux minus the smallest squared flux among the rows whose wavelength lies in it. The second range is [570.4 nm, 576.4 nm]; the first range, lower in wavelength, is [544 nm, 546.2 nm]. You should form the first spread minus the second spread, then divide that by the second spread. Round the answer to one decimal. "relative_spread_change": -0.4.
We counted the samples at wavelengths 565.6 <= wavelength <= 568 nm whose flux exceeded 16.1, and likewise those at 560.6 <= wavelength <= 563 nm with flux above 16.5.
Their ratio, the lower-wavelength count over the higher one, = 0.67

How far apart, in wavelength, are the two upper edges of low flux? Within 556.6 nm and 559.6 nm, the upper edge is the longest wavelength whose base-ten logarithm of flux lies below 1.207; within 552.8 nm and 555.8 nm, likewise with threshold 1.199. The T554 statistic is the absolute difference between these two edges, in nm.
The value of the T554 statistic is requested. 5.10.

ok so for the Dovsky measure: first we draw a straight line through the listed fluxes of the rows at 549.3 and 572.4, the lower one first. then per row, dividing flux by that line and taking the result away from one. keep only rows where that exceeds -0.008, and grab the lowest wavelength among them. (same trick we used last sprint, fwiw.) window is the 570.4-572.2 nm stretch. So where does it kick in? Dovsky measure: 570.6 nm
